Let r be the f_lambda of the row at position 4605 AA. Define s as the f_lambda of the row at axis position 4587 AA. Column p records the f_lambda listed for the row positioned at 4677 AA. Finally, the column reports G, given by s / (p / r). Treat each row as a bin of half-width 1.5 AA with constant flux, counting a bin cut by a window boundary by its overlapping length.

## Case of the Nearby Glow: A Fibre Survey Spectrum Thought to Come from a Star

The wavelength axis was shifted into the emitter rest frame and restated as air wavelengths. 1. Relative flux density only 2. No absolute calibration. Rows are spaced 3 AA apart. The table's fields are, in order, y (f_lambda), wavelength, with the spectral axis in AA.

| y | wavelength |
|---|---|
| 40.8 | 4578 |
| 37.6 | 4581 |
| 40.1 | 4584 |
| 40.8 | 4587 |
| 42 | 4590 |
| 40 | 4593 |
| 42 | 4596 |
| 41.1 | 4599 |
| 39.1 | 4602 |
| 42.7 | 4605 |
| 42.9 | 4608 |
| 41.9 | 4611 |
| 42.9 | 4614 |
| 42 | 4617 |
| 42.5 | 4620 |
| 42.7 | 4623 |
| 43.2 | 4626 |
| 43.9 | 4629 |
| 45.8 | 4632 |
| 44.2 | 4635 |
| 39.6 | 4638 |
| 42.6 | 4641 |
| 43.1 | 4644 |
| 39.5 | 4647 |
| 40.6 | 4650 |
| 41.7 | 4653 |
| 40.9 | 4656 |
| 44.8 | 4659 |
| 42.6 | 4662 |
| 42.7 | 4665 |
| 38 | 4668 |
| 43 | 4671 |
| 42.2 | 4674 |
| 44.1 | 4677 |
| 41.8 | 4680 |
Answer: 39.5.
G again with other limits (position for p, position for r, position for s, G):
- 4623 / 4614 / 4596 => 42.2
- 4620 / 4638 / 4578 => 38.0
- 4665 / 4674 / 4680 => 41.3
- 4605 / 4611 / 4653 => 40.9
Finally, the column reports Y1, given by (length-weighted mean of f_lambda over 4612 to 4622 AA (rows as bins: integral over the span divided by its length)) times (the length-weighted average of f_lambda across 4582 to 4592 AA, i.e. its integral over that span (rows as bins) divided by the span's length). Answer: 1730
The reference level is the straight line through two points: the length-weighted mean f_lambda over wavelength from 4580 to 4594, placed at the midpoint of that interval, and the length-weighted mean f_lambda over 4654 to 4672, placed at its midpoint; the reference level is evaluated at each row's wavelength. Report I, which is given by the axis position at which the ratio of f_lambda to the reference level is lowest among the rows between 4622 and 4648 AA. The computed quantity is 4647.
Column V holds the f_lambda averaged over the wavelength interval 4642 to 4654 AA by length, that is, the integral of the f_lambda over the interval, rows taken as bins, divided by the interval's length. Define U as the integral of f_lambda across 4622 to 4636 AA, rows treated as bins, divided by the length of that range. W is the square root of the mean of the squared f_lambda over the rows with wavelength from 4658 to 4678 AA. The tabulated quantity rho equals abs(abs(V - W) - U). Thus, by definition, 42.7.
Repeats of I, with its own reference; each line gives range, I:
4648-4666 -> 4650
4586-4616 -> 4602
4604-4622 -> 4617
